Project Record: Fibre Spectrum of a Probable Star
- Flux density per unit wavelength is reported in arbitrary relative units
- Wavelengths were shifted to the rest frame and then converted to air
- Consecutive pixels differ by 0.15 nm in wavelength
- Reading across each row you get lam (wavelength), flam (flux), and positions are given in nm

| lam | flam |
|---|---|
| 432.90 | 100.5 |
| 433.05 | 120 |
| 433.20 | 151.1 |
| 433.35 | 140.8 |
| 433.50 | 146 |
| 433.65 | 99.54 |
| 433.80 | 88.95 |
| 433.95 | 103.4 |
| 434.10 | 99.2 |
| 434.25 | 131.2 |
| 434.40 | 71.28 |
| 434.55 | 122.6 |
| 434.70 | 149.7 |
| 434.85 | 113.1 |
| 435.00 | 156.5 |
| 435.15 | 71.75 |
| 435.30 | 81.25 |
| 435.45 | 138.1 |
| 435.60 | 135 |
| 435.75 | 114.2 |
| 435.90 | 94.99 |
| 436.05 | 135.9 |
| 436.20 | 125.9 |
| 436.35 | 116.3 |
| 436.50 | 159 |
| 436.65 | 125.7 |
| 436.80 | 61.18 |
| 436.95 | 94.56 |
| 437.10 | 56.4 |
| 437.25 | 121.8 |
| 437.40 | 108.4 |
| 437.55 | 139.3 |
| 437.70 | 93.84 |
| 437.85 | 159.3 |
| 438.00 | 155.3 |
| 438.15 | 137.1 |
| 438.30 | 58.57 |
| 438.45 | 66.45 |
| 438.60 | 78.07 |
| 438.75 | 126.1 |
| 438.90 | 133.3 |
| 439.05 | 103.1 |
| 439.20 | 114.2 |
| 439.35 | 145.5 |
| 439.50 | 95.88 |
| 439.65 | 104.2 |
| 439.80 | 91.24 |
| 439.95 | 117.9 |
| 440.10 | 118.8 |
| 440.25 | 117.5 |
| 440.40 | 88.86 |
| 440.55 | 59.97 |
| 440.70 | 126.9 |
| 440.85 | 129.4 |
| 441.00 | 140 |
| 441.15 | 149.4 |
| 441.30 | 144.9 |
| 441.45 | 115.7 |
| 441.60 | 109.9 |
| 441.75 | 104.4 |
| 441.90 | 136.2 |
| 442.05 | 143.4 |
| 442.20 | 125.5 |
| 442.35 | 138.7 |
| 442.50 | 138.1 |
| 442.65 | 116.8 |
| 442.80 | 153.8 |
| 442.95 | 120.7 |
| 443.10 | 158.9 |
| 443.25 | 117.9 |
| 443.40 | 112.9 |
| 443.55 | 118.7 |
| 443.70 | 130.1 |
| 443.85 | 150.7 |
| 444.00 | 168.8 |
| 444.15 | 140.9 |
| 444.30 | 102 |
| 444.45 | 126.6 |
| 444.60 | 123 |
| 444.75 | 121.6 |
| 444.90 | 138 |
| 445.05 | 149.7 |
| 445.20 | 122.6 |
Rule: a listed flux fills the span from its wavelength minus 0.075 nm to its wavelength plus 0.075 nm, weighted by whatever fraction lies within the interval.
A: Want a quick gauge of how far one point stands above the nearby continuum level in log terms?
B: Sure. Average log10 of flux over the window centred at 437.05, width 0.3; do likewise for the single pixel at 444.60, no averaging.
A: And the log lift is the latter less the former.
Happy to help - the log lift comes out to 0.2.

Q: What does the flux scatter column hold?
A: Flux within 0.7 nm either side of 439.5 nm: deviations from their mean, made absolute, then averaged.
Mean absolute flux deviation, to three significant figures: 13.5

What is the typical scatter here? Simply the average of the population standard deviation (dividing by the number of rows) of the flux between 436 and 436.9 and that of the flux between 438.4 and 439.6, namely 28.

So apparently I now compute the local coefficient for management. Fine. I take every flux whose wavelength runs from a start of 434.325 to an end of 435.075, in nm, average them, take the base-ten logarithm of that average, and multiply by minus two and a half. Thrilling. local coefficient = -5.222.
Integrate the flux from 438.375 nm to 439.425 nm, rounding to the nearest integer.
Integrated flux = 115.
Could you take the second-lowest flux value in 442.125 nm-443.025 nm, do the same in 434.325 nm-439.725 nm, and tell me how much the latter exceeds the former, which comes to -62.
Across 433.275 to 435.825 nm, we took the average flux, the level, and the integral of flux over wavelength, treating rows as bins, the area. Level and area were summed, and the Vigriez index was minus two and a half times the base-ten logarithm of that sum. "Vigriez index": -6.532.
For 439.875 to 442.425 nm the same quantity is -6.588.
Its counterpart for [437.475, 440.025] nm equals -6.507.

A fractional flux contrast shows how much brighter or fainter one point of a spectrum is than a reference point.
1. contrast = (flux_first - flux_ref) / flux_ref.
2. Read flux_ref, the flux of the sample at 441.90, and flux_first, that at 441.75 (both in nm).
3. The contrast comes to -0.2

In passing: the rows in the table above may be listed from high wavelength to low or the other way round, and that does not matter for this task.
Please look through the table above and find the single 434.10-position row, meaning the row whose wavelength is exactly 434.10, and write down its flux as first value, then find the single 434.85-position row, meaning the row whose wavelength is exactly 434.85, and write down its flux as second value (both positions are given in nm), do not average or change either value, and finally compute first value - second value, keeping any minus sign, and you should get -14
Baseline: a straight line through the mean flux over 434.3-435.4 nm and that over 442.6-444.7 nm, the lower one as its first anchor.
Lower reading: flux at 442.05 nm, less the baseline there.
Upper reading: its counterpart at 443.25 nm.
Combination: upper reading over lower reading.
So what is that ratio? -0.8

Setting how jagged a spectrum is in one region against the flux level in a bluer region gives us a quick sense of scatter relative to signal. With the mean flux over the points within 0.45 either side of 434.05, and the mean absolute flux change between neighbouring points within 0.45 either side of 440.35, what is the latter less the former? -74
